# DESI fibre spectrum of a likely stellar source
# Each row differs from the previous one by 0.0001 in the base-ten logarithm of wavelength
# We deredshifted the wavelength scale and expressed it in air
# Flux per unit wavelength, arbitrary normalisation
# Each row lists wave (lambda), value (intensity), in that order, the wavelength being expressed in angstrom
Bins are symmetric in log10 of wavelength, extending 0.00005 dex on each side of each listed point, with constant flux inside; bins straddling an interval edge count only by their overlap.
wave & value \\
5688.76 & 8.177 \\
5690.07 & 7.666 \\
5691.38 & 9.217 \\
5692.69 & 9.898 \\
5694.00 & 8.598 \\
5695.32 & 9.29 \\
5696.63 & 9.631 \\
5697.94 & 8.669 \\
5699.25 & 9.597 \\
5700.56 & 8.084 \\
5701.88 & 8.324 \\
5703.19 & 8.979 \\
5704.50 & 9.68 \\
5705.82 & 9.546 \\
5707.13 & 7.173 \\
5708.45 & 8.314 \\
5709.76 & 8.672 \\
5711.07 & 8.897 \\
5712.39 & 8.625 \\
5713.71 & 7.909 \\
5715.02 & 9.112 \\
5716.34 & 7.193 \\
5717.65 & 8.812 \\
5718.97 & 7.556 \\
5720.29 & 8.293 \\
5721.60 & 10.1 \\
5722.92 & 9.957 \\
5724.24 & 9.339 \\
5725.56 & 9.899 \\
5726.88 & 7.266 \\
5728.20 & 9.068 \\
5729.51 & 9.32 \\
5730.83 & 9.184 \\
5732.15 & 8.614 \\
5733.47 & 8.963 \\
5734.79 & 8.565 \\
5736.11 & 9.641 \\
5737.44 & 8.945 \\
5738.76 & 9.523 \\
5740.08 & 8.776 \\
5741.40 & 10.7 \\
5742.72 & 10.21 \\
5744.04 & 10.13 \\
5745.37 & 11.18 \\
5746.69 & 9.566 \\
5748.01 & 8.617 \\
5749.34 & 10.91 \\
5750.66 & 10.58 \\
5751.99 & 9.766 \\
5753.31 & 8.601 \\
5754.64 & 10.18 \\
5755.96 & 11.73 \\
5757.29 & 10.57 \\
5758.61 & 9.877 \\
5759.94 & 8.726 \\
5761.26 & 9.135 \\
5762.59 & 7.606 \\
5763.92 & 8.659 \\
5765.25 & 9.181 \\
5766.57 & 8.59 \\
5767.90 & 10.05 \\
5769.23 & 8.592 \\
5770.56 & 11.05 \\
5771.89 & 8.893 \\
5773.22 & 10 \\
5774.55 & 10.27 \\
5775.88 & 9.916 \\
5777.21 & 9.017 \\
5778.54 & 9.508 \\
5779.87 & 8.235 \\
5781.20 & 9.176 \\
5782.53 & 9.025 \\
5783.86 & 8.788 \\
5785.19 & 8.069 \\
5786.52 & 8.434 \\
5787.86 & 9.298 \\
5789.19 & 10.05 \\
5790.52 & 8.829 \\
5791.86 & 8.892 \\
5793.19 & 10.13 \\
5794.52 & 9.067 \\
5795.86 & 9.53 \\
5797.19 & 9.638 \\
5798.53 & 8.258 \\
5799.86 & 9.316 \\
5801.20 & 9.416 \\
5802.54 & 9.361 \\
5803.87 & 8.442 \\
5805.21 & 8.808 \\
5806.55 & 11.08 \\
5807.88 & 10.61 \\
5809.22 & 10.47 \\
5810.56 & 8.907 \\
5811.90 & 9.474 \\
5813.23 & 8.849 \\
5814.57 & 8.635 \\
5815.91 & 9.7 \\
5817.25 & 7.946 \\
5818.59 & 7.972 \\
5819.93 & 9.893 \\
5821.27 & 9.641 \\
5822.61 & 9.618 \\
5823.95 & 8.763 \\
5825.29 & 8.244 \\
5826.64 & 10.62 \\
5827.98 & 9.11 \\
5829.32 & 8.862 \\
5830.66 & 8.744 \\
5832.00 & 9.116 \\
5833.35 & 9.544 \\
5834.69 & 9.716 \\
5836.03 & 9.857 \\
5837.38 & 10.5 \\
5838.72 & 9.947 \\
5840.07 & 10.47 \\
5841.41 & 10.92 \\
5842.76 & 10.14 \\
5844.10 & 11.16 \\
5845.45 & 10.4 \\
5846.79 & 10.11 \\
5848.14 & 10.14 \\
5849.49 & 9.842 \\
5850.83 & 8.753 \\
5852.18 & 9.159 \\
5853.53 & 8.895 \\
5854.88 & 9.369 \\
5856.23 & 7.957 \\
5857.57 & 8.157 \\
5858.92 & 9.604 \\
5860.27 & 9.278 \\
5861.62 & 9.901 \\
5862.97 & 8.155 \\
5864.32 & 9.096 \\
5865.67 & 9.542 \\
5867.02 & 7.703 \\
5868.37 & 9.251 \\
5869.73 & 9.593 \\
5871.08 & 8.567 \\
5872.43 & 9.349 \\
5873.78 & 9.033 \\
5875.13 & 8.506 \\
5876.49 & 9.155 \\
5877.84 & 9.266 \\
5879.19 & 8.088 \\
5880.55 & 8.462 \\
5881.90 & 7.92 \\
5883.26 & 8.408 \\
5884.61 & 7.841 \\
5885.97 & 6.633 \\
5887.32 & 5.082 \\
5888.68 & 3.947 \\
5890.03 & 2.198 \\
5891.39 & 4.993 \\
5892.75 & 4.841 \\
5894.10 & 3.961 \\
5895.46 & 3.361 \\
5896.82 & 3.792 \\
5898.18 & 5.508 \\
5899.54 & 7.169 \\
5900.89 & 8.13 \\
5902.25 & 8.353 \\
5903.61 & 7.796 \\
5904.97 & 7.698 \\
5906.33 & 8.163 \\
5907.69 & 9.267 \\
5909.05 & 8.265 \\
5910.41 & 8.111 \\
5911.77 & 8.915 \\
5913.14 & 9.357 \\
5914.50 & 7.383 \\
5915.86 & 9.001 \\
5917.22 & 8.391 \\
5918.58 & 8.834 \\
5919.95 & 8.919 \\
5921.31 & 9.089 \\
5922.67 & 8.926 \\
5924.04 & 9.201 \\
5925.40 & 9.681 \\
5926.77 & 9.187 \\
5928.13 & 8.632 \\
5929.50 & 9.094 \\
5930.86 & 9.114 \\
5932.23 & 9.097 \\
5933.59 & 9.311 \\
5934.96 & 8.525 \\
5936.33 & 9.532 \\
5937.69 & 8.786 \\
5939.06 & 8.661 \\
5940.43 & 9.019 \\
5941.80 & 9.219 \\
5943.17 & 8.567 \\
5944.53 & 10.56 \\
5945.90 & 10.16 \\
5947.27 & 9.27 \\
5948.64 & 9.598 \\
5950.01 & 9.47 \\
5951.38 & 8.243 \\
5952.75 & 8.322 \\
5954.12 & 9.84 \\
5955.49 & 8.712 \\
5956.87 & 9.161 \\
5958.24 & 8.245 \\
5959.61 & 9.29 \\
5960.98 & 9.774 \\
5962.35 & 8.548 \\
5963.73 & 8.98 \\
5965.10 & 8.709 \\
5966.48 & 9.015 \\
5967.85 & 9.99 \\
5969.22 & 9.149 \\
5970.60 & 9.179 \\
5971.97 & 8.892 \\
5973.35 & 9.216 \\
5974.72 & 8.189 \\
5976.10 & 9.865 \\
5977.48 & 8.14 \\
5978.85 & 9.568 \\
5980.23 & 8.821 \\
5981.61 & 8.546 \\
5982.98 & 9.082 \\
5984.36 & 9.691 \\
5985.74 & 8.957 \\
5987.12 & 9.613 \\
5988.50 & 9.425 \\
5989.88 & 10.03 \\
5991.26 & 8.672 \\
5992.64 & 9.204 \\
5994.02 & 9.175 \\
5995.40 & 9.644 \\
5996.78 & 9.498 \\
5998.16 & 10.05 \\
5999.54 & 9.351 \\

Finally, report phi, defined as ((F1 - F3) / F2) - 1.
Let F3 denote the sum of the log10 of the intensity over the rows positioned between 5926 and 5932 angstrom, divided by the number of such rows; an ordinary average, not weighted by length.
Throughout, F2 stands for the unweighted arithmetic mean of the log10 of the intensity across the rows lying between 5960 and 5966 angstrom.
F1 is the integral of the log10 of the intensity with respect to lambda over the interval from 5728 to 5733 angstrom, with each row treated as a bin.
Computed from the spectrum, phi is 3.0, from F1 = 4.79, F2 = 0.95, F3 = 0.95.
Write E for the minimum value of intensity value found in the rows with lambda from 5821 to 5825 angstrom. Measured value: 8.763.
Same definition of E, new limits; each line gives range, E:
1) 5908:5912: 8.111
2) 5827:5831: 8.744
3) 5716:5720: 7.193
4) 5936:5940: 8.661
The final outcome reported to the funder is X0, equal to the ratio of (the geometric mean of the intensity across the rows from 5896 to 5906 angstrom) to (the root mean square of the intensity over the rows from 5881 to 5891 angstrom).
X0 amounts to 1.05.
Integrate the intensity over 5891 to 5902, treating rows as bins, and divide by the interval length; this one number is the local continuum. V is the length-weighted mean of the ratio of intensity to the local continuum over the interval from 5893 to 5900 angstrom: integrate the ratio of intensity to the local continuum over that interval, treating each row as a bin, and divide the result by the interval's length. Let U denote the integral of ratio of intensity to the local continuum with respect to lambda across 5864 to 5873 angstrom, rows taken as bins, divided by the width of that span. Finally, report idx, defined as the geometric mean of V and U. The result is 1.2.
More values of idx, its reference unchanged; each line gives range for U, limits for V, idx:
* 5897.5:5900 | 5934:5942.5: 1.4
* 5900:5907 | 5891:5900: 1.2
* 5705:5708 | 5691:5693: 1.7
